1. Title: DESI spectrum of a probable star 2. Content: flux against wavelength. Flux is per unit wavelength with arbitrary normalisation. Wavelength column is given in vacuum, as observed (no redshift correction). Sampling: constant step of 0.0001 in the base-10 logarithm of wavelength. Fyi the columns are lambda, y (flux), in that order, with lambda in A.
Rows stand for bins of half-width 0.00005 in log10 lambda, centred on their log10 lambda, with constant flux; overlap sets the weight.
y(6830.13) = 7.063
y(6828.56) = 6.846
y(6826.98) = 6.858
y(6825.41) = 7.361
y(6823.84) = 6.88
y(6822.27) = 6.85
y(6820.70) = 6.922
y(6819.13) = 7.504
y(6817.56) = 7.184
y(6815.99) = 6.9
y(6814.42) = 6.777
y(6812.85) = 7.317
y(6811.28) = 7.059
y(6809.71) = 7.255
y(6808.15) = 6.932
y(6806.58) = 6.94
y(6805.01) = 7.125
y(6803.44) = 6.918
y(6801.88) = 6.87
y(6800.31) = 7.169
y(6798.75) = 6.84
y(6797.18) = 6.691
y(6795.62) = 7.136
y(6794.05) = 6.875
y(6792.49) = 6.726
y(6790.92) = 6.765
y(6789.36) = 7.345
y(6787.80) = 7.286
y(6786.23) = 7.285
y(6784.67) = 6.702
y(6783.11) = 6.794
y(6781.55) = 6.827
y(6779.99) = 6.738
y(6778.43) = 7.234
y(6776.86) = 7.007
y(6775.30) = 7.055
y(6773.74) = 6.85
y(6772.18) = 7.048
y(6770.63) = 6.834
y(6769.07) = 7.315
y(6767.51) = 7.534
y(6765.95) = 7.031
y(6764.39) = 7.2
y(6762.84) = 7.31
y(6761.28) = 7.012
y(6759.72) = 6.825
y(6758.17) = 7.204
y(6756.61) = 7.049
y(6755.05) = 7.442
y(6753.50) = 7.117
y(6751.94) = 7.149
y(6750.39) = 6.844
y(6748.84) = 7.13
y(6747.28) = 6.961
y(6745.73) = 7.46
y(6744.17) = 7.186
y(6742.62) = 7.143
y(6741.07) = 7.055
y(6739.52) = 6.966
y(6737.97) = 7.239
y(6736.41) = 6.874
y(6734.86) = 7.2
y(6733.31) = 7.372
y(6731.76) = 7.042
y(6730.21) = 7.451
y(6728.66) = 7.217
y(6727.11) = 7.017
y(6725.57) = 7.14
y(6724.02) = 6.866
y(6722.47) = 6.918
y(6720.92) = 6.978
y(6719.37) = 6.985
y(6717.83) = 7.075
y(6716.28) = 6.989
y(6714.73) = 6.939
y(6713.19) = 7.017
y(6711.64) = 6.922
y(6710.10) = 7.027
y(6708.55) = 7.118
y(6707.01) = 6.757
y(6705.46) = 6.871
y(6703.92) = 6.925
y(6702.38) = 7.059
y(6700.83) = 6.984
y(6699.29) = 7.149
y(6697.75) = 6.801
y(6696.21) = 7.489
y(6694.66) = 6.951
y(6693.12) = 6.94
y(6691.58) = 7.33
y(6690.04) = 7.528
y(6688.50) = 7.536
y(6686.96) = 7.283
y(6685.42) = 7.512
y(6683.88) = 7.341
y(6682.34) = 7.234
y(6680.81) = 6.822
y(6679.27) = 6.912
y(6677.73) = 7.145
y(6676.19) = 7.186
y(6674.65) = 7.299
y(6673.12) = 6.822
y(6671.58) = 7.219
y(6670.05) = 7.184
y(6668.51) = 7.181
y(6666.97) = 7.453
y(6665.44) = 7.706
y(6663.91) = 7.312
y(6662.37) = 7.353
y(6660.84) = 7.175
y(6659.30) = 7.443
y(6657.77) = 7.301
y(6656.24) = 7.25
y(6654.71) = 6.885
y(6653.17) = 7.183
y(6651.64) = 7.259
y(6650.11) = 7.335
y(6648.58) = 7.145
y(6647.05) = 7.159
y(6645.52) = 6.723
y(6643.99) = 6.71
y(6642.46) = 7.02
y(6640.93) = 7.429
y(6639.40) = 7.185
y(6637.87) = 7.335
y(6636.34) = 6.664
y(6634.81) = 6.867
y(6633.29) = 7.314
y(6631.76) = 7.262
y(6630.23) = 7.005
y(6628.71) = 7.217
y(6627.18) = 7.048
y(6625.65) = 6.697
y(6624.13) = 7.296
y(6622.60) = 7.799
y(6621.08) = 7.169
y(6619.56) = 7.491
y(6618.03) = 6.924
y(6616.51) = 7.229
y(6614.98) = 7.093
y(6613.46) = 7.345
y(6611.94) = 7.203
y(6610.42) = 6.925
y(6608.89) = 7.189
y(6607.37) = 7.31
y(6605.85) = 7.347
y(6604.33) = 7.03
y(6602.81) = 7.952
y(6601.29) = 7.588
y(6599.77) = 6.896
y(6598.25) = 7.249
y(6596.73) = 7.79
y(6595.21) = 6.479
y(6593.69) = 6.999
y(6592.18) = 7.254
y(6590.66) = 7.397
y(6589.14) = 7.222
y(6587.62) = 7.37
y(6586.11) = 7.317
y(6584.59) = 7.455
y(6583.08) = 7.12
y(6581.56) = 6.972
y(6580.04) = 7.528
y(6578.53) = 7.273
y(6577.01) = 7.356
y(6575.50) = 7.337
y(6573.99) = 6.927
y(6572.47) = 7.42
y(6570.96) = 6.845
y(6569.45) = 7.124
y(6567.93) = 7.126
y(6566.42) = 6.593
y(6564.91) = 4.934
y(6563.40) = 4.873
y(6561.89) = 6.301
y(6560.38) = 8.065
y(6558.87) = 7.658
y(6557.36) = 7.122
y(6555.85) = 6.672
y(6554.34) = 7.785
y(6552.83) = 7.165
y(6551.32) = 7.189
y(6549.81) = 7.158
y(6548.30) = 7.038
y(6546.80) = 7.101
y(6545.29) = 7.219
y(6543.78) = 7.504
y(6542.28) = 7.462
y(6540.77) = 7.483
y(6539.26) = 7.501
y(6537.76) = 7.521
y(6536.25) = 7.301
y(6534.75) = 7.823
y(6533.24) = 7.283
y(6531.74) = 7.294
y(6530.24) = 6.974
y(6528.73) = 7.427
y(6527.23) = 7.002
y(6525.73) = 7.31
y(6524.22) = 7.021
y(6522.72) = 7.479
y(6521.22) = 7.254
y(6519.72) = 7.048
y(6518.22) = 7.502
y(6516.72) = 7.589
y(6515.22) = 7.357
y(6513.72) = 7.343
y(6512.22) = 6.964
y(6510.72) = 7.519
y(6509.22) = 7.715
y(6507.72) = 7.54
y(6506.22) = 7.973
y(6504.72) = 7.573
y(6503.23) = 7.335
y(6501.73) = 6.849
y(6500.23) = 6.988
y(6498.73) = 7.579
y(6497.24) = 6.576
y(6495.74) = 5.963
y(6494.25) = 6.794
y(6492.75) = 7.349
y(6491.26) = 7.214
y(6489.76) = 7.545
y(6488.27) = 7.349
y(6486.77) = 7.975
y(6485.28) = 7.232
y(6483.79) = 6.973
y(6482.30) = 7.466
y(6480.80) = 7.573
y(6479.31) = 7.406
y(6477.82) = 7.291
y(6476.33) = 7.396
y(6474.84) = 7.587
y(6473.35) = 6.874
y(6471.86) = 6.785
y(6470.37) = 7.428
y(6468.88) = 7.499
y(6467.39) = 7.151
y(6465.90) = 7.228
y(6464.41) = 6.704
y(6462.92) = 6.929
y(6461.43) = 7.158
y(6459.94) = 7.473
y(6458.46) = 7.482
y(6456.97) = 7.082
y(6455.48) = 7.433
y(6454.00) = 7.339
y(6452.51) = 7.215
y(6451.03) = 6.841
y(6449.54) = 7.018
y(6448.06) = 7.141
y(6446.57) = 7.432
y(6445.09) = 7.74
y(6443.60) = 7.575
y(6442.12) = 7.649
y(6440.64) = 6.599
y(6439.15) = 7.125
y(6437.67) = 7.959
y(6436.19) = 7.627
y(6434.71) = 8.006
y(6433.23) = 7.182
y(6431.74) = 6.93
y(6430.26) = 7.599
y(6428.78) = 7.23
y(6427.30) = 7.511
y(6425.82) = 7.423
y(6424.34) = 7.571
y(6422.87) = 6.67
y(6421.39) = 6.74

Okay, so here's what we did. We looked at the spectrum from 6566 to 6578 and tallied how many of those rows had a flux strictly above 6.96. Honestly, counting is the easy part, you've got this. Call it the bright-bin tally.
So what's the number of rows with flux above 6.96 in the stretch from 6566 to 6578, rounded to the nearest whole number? 5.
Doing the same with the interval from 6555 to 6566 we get 3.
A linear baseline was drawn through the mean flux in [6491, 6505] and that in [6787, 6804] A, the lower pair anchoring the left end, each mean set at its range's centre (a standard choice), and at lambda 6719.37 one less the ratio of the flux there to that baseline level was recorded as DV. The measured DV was -0.001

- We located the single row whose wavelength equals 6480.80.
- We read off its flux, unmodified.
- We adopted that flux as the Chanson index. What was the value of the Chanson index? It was 7.573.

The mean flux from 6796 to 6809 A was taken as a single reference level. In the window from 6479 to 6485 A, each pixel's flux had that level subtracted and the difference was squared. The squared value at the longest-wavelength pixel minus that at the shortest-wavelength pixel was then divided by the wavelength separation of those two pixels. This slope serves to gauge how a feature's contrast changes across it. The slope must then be -0.05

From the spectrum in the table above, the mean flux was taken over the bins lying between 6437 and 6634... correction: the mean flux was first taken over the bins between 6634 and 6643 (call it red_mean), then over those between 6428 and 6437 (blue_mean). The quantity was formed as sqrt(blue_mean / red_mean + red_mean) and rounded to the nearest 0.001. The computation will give 2.852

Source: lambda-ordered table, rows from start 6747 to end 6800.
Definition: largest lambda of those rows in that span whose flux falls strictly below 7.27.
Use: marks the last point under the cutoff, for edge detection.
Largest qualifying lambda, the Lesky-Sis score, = 6798.75 A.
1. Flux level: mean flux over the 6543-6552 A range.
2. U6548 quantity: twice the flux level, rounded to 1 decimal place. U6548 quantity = 14.4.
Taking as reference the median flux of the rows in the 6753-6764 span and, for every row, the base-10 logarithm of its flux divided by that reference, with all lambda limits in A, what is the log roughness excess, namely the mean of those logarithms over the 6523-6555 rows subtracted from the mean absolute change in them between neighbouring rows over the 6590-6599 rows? 0.022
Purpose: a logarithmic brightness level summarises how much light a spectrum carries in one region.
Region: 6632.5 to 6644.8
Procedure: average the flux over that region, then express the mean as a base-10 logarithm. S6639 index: 0.849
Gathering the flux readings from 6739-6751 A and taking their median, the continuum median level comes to 7.09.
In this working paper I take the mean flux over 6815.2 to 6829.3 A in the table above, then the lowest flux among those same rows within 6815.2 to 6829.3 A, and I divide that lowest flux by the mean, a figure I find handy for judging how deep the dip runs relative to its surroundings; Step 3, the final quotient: 0.97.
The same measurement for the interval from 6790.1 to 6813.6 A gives 0.96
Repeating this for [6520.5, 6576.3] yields 0.68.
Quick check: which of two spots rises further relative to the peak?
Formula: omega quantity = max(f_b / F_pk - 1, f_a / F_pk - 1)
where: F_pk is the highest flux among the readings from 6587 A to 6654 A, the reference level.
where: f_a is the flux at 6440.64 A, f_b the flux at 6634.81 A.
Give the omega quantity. -0.14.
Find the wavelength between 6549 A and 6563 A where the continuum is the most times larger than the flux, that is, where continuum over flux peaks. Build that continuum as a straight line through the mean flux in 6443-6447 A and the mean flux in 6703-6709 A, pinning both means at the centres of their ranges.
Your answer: 6561.89 A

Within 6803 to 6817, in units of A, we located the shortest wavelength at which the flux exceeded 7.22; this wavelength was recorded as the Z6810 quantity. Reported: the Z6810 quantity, 6809.71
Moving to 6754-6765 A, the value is 6755.05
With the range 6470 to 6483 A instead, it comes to 6470.37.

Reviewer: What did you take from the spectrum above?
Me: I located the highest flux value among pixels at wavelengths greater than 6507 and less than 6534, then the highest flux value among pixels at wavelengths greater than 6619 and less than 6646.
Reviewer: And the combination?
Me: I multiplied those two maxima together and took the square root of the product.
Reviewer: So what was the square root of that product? 7.76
